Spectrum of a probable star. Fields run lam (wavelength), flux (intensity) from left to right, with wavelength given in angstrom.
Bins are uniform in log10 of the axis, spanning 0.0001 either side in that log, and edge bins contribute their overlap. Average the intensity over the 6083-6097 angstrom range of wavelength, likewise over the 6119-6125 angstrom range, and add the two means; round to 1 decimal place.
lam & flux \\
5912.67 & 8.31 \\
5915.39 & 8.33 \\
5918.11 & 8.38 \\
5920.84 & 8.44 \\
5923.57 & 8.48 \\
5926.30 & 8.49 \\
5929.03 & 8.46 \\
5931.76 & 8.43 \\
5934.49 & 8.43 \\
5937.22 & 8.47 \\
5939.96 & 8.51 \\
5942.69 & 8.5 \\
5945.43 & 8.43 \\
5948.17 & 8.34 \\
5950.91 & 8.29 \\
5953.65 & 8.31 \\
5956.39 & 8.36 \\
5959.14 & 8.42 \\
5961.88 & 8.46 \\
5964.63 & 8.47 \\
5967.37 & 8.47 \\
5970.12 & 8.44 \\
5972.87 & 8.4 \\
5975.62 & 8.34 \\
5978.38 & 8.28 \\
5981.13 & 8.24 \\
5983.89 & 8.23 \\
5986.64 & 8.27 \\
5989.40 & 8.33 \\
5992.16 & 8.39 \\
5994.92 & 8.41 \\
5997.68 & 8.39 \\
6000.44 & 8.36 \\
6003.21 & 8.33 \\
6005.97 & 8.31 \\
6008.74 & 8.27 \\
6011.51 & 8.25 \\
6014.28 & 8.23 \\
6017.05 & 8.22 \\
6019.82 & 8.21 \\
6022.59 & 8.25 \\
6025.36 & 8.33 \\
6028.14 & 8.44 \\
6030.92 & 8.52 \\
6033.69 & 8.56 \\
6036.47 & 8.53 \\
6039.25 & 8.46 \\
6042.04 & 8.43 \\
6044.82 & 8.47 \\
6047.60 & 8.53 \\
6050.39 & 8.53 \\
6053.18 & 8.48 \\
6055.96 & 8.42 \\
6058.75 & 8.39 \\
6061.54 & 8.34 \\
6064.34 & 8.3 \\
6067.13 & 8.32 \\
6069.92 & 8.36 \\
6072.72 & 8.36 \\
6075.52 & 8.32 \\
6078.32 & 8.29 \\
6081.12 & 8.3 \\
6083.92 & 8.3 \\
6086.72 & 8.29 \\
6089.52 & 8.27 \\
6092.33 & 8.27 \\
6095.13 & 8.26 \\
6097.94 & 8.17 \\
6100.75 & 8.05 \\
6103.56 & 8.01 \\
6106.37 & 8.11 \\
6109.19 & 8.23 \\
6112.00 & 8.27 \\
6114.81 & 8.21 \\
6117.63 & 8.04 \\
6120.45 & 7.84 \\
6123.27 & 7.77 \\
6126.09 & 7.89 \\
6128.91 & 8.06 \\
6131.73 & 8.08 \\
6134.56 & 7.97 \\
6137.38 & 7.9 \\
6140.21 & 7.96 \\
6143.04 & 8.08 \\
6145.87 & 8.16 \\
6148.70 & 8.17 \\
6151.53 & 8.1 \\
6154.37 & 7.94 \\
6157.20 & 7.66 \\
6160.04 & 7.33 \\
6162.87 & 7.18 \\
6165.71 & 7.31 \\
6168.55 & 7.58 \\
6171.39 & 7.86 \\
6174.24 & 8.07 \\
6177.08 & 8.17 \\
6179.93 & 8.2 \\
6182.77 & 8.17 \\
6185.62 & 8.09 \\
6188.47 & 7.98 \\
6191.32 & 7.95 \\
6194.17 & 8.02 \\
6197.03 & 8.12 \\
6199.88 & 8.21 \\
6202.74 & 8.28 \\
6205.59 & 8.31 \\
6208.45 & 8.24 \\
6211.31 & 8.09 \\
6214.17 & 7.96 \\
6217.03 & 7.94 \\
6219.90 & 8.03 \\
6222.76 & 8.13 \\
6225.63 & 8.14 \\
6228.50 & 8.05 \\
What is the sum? 16.1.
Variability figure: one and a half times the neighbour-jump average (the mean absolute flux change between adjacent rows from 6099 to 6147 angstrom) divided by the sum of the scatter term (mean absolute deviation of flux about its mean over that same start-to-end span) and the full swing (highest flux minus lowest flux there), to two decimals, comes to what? 0.24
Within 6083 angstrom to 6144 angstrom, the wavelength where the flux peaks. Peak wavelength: 6083.92 angstrom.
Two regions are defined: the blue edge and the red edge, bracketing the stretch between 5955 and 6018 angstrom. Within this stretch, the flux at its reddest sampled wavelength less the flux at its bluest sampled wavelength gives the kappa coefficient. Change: -0.14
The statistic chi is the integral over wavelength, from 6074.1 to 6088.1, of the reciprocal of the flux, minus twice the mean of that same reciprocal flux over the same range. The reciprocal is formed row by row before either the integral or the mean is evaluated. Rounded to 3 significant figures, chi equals 1.45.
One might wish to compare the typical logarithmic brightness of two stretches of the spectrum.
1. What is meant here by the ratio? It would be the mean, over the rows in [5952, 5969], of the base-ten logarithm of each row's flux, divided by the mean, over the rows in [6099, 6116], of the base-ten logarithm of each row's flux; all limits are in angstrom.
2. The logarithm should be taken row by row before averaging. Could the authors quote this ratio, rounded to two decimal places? 1.02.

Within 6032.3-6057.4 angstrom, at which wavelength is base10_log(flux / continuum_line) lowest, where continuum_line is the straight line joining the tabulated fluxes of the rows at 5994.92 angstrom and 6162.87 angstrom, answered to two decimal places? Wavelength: 6042.04 angstrom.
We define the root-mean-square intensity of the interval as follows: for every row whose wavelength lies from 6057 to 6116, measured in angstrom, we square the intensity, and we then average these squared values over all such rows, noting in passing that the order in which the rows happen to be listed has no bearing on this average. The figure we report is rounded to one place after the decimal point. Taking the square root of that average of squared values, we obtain 8.3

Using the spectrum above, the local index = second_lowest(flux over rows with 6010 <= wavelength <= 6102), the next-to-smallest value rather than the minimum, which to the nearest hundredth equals 8.17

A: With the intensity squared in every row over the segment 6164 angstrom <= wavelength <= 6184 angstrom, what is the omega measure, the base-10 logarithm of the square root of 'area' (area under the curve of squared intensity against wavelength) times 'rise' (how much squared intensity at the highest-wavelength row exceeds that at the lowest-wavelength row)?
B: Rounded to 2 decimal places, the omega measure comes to 2.11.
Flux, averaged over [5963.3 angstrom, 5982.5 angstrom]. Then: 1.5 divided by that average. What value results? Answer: 0.179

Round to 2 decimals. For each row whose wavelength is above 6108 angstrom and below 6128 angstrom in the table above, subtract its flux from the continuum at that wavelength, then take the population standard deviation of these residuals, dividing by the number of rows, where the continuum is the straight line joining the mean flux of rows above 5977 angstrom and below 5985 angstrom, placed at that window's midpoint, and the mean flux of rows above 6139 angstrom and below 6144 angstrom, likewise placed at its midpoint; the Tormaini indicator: 0.18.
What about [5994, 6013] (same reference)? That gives 0.05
